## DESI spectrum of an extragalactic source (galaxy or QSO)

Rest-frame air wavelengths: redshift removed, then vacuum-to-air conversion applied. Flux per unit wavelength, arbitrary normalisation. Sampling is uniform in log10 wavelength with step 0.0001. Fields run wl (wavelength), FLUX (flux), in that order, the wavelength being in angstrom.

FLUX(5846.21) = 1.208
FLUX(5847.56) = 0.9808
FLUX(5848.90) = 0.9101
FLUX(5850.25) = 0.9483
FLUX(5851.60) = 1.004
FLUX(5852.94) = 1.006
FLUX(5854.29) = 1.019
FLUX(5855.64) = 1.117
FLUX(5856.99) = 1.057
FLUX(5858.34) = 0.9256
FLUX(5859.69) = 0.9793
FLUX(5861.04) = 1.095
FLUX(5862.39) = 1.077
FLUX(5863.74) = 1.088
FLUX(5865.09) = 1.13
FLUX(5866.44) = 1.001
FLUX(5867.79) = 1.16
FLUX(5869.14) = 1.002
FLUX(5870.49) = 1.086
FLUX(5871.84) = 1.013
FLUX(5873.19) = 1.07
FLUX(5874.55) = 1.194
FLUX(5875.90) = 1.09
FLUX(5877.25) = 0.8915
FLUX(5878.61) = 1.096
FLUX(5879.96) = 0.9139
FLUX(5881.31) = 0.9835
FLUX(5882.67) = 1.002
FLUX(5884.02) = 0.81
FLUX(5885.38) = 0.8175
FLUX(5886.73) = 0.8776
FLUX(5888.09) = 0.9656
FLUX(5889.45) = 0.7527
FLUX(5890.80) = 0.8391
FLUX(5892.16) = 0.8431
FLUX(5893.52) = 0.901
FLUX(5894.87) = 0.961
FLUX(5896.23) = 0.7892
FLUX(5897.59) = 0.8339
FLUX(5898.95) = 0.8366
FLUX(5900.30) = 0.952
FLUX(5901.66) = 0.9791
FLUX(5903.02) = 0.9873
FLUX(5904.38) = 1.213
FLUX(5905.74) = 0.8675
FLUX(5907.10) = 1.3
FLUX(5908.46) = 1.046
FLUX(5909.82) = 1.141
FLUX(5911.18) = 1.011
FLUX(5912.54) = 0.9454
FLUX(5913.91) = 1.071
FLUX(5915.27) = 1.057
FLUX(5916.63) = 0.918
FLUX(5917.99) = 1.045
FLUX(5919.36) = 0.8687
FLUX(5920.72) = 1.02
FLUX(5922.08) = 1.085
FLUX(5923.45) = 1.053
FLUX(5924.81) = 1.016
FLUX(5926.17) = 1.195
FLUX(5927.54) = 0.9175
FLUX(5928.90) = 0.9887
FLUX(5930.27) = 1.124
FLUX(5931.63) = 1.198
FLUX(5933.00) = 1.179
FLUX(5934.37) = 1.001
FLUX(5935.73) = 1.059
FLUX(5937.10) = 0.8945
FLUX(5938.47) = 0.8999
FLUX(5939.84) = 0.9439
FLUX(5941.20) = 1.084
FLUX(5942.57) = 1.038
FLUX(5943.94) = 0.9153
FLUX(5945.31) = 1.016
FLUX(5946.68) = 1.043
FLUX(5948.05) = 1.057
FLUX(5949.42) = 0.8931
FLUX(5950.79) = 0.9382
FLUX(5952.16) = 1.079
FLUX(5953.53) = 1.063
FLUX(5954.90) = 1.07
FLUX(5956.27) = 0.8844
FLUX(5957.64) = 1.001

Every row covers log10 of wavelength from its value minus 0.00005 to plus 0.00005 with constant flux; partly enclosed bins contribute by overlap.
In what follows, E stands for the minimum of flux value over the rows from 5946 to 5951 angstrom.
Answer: 0.8931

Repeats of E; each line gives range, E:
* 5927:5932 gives 0.9175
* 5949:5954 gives 0.8931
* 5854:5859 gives 0.9256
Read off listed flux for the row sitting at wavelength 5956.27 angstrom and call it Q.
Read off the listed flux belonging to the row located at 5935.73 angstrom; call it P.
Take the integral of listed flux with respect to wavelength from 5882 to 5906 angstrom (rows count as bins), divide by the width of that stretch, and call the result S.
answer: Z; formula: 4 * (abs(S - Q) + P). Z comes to 4.3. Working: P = 1.059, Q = 0.8844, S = 0.90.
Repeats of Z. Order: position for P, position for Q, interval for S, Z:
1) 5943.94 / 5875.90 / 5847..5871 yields 3.9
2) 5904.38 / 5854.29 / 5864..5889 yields 4.9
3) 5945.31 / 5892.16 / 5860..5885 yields 4.8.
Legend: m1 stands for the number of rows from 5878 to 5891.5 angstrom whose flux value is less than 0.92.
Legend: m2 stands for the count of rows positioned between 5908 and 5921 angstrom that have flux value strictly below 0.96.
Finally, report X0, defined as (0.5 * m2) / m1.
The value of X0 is 0.25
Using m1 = 6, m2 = 3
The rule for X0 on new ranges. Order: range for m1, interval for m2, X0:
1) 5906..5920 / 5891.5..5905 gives 1.50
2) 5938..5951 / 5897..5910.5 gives 0.67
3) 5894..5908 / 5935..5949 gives 0.50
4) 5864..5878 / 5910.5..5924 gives 1.50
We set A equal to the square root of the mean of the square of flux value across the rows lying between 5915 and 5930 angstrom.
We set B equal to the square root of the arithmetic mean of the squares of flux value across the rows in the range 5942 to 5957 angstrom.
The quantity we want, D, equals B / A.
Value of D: 0.98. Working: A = 1.02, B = 1.00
